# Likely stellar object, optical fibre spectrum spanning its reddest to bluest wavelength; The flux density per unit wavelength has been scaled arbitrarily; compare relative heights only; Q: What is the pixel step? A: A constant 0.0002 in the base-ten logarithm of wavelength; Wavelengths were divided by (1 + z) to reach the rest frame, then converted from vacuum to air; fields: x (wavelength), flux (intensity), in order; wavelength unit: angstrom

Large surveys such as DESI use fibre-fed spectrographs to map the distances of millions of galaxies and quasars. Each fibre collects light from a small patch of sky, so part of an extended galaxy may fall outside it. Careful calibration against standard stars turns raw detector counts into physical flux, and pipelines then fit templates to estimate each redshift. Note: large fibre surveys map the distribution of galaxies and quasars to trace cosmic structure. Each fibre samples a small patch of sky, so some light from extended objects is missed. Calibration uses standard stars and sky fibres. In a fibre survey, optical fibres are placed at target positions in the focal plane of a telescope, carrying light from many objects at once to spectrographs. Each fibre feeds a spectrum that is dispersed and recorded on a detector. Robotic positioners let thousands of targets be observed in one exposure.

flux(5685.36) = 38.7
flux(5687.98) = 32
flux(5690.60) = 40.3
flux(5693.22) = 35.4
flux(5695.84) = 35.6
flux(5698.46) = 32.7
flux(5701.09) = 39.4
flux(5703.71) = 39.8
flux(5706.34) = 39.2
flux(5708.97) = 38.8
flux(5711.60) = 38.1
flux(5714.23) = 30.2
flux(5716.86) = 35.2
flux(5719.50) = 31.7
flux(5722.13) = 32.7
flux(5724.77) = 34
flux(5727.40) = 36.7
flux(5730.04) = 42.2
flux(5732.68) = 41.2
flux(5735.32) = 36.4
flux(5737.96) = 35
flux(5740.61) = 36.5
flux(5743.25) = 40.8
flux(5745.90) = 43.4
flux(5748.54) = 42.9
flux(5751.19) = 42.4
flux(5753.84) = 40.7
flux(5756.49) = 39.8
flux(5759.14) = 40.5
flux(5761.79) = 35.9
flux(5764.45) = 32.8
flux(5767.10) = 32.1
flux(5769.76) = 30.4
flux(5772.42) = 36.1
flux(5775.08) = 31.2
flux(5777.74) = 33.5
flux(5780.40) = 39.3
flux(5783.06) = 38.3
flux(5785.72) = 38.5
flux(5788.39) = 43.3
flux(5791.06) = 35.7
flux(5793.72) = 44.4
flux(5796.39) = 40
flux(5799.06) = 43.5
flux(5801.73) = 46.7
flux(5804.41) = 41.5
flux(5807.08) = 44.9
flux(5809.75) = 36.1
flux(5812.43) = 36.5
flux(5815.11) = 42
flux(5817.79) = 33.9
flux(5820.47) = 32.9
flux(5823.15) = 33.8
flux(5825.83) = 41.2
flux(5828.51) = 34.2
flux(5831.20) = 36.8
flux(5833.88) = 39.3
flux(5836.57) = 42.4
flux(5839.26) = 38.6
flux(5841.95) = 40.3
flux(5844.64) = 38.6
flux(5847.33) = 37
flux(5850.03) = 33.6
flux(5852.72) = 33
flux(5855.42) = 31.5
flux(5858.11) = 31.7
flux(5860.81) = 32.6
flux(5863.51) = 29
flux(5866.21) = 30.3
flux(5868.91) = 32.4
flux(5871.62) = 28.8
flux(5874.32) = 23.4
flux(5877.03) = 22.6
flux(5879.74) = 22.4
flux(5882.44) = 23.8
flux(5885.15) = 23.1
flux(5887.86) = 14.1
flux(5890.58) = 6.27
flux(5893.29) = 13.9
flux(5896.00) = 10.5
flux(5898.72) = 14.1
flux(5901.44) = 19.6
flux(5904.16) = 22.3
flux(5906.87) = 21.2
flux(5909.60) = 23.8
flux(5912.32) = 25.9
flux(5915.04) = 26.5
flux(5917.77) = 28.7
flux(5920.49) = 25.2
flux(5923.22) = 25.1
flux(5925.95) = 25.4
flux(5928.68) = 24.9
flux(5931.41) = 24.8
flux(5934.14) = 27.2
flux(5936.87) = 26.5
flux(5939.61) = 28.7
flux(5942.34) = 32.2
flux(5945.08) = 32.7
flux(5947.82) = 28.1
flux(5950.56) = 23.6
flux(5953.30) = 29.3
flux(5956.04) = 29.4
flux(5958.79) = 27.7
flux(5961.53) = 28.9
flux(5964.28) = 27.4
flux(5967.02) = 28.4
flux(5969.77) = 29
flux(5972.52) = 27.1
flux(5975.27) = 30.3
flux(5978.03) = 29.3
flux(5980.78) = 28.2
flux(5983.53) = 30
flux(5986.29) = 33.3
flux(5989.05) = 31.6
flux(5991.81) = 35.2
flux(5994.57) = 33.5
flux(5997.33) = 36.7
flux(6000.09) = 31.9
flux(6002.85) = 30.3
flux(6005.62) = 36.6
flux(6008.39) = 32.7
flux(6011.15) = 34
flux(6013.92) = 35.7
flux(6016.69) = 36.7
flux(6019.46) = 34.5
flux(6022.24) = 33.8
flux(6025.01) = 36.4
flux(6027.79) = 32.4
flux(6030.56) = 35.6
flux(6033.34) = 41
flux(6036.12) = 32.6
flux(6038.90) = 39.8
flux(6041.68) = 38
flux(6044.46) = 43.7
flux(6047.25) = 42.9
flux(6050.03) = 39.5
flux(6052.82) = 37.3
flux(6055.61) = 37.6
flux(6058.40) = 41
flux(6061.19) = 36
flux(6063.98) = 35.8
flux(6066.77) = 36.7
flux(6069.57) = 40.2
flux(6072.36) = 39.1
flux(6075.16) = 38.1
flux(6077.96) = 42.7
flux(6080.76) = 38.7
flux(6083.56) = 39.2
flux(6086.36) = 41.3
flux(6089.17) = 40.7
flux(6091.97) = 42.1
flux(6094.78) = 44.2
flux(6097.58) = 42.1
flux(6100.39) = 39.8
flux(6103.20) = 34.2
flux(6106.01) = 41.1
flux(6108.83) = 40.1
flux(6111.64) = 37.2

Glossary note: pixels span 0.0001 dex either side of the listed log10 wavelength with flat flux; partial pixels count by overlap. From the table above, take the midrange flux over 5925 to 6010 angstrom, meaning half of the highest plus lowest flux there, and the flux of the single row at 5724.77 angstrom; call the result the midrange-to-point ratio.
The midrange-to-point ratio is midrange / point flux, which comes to 0.89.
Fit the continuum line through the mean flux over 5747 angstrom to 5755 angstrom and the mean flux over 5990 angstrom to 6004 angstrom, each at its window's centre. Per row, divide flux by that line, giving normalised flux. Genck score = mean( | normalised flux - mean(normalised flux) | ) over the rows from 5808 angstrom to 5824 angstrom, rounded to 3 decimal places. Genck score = 0.056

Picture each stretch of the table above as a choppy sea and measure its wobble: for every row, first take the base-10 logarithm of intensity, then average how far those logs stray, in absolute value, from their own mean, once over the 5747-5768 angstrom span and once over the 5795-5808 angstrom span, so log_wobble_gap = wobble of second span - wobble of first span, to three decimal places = -0.021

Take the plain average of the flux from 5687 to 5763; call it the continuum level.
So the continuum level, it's 37.6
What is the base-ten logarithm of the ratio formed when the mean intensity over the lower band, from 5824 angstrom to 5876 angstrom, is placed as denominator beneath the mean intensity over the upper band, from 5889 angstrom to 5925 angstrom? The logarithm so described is -0.23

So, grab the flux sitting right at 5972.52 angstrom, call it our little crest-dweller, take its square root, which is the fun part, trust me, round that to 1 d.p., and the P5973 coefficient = 5.2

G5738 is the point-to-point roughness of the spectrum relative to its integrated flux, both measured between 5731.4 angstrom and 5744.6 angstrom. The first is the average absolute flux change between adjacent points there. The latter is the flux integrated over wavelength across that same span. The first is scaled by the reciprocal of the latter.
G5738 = 0.006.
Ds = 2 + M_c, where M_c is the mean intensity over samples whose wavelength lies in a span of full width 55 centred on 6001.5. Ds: 35.2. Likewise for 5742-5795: 40.1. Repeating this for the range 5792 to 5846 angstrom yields 41.4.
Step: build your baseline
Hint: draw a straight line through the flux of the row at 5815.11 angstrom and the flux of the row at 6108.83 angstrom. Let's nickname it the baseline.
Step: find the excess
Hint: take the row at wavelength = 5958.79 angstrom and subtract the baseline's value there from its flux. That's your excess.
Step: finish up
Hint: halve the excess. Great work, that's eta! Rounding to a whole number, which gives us -7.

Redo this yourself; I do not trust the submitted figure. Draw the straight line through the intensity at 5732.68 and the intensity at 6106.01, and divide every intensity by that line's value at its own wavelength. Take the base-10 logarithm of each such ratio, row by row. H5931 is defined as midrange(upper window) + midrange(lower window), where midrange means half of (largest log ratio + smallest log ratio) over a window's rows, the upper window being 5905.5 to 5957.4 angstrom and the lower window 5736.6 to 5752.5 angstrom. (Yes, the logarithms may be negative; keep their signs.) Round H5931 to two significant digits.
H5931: -0.22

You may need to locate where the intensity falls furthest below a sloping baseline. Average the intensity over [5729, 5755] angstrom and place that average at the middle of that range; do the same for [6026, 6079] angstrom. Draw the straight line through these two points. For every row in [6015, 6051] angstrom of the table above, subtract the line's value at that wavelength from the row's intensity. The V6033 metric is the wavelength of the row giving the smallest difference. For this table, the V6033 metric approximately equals 6027.79 angstrom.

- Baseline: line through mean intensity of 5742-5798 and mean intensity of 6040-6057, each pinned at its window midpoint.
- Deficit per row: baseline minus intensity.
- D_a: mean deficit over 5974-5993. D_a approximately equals 8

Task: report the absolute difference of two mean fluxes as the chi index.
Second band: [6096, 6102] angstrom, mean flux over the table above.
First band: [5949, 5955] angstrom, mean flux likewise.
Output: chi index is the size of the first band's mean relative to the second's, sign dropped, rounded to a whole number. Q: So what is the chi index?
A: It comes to 14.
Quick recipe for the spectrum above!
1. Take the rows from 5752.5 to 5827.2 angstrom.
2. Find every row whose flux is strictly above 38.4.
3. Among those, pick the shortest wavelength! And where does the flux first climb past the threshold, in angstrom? 5753.84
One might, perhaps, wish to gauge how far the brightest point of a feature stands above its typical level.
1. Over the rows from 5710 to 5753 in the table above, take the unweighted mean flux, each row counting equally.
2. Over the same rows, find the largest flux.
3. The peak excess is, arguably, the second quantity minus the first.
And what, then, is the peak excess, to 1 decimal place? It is 5.9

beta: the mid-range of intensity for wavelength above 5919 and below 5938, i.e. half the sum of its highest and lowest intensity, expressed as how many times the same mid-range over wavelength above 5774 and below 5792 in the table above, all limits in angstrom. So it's 0.7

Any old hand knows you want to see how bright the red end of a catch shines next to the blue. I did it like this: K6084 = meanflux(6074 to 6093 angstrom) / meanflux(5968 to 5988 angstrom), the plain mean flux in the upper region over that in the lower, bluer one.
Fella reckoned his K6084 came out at 1.36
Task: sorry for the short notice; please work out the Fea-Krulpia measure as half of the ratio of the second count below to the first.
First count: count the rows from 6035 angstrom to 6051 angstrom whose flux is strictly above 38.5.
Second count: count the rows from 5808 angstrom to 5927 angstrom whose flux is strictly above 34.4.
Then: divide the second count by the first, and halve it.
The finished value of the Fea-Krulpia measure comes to 1.4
